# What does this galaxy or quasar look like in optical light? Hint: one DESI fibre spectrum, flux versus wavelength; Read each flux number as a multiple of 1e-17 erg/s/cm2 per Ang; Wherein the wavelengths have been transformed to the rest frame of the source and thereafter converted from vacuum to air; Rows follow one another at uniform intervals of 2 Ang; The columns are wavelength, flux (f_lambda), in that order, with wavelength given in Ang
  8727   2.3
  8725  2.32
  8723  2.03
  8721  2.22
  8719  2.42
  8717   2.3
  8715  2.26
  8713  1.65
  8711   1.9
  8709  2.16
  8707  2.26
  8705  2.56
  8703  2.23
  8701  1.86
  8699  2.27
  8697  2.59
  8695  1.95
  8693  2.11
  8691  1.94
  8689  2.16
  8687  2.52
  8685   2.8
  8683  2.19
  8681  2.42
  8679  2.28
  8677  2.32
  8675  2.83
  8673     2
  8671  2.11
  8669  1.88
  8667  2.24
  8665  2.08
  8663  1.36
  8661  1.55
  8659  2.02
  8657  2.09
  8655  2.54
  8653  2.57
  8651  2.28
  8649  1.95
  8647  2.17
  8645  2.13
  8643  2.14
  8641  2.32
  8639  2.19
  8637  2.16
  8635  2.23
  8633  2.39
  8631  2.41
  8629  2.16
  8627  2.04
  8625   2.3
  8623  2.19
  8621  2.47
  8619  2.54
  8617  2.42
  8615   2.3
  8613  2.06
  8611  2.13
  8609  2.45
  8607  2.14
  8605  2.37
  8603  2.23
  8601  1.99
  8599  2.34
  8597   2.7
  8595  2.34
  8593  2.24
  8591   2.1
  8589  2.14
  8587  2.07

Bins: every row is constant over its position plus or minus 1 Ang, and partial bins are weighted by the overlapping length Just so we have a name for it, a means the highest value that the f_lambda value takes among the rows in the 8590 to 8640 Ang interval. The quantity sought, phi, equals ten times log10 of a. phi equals 4.31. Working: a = 2.7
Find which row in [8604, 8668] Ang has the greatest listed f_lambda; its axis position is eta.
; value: 8653 Ang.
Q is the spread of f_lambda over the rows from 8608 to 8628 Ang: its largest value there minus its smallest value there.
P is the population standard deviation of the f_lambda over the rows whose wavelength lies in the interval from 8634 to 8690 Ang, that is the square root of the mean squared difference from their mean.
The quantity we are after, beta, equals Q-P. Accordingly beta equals 0.2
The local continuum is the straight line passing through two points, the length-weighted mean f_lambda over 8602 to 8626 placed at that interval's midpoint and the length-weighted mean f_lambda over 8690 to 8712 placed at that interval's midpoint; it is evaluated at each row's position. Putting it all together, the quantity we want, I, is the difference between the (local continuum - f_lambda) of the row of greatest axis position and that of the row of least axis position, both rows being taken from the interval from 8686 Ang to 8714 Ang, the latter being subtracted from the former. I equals 0.83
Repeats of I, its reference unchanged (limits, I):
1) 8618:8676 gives -0.38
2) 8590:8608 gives -0.06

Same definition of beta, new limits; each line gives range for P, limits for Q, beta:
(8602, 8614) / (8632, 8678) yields 1.3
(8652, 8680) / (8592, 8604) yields 0.3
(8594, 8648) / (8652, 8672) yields 1.0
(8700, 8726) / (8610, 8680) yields 1.2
